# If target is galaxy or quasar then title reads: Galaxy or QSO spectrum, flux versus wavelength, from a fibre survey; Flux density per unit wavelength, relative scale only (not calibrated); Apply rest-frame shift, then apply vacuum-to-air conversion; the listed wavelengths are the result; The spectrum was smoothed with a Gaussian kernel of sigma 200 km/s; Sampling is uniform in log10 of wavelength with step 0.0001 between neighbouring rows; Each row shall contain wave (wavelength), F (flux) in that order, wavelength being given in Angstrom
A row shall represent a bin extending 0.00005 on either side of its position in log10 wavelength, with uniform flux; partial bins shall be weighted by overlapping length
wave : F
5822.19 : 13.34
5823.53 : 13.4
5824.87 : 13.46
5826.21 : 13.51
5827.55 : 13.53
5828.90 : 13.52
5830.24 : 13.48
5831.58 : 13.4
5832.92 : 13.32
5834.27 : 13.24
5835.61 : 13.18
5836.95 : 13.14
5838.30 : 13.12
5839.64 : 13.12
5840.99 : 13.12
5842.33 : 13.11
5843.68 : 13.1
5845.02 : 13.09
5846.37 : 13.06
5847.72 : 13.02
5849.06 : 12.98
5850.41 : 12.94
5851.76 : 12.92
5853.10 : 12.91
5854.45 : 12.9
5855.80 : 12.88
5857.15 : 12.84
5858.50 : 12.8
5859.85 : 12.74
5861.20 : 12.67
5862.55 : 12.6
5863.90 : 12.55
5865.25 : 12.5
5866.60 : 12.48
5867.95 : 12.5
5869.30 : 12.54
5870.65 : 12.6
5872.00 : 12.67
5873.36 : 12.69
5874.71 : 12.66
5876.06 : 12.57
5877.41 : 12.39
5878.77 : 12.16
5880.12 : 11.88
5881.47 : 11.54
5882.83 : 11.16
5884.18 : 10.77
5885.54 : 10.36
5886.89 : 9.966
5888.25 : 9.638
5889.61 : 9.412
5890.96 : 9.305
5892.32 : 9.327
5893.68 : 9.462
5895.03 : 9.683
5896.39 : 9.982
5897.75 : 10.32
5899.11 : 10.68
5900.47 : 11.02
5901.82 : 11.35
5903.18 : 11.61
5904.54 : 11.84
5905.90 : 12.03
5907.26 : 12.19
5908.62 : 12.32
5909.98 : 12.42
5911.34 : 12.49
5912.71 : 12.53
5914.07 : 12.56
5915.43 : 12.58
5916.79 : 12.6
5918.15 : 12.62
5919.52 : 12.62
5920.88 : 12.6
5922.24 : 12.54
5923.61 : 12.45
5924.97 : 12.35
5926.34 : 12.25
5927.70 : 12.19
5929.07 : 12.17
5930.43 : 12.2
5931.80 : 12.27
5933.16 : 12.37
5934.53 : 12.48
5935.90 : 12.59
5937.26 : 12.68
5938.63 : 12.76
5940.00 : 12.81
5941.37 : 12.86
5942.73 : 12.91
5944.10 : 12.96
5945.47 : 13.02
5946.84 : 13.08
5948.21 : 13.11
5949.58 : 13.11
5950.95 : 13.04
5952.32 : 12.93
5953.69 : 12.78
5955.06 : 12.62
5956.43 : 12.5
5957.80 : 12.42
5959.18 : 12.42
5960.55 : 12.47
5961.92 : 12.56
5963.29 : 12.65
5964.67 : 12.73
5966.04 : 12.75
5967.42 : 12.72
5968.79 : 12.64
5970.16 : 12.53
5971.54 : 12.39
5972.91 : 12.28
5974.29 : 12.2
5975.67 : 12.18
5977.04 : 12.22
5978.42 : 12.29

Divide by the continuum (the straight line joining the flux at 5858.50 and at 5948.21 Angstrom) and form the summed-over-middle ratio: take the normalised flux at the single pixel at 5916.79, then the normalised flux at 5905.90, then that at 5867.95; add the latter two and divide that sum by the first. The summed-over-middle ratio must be 1.96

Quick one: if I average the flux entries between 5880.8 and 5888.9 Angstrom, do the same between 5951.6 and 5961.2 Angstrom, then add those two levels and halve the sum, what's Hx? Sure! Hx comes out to 11.58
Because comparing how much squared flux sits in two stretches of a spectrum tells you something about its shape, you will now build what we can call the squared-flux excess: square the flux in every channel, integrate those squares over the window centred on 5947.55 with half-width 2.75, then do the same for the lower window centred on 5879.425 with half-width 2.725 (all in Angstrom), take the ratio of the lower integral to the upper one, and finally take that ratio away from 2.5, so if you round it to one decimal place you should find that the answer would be 1.7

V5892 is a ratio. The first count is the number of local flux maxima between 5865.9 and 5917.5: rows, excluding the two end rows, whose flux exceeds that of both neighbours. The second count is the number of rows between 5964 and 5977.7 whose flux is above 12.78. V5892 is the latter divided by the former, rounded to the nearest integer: 0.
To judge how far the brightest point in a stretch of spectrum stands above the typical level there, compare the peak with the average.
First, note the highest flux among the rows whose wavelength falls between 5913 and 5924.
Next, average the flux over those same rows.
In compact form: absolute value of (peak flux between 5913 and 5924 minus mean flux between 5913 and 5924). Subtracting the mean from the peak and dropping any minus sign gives 0.05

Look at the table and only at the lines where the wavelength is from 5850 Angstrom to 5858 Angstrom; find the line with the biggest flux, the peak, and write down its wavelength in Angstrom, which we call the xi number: 5850.41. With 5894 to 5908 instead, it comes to 5907.26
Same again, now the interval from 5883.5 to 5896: 5884.18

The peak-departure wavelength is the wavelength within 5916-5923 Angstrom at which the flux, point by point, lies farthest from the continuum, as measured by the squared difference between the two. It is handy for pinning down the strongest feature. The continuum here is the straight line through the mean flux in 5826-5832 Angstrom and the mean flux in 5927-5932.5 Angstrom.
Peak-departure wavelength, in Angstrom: 5919.52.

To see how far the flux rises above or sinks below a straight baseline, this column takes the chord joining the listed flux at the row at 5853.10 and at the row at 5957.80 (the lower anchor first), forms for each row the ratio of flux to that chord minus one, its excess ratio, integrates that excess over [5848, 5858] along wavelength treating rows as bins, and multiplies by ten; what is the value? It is 0.0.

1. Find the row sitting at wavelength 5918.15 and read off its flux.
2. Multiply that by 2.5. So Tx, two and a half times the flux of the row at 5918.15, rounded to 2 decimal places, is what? 31.55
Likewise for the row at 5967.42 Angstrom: 31.80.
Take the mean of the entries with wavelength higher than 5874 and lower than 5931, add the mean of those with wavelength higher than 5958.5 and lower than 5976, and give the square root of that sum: 4.90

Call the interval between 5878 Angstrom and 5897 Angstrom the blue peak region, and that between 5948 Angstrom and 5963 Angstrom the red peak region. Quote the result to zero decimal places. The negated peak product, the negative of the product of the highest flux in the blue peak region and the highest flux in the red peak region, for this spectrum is -159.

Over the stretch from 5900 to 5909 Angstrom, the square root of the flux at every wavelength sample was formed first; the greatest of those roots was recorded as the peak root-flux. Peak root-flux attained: 3.51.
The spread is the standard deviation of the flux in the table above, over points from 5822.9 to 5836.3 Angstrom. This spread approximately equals 0.12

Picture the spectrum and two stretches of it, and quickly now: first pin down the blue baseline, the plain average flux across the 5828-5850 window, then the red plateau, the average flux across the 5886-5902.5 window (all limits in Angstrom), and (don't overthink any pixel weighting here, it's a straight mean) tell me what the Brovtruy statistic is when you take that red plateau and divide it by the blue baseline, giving 0.76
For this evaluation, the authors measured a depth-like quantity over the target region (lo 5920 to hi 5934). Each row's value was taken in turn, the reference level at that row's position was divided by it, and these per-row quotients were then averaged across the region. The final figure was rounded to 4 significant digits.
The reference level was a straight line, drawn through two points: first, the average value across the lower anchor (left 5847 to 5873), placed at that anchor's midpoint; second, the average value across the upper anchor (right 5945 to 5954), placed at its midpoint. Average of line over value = 1.049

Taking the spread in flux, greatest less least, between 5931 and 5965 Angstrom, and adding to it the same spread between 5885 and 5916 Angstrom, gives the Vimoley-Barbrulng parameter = 4.1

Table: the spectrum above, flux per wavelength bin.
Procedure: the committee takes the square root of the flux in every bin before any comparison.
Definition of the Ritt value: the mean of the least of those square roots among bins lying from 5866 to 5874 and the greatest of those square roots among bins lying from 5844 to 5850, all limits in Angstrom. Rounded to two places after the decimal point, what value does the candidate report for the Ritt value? 3.58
